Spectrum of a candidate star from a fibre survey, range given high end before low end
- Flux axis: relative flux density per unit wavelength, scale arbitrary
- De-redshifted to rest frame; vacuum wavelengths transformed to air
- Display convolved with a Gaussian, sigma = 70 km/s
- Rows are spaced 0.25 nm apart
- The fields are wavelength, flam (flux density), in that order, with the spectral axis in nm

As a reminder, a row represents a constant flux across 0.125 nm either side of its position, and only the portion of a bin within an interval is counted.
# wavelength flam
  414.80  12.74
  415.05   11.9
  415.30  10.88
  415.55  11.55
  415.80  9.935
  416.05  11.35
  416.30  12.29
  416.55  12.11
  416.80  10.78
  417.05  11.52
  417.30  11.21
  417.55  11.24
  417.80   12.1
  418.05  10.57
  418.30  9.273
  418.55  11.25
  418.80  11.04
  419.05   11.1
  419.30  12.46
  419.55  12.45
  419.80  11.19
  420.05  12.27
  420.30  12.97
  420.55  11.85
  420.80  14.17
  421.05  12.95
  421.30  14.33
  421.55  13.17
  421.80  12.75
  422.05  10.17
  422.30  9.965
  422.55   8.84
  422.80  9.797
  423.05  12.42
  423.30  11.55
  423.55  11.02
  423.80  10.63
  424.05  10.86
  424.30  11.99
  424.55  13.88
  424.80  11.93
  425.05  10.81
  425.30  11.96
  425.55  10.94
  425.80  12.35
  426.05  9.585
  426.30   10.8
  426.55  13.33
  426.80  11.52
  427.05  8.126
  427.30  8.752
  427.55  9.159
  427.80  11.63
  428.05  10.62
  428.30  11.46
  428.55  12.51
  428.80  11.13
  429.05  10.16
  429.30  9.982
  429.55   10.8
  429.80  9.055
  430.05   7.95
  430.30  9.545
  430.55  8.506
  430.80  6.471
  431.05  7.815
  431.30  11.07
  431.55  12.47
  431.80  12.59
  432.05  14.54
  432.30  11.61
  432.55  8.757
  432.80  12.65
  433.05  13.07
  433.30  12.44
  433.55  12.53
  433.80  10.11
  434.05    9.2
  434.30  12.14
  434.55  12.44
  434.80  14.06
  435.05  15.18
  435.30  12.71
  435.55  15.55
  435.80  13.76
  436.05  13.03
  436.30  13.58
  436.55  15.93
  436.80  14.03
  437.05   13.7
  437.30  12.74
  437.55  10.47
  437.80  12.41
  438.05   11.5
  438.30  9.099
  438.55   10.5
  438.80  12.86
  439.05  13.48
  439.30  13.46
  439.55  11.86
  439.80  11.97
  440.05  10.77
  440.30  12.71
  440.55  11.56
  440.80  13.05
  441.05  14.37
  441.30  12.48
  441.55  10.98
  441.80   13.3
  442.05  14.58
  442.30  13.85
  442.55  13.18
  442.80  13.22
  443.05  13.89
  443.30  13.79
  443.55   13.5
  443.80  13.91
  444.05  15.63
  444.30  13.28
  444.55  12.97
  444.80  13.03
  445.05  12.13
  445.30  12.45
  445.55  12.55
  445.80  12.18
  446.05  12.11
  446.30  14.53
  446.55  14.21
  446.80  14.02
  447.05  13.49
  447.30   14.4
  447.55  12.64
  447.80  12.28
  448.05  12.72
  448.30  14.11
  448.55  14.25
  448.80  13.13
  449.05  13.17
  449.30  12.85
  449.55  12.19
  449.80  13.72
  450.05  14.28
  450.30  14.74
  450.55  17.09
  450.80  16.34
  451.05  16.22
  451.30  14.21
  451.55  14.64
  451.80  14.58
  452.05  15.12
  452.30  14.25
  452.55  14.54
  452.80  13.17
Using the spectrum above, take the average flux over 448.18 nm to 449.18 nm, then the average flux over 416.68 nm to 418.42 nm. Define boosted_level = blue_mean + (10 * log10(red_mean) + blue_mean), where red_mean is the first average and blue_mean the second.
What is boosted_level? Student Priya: 33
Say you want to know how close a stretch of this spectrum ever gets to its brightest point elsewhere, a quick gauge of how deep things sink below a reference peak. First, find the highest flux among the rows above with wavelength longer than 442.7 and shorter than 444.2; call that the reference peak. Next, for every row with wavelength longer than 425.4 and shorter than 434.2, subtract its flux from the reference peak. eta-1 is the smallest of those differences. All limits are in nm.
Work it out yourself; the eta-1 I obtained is 1.1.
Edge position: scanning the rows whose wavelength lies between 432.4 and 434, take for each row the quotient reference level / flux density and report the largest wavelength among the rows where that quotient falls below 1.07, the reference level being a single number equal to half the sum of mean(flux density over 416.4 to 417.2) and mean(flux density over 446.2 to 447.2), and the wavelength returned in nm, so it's 433.55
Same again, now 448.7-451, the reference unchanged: 450.80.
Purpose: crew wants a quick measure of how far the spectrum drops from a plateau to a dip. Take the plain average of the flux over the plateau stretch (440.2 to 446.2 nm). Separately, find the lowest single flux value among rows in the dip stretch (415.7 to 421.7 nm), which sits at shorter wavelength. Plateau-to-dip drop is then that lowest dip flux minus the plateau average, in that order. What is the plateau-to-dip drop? -3.8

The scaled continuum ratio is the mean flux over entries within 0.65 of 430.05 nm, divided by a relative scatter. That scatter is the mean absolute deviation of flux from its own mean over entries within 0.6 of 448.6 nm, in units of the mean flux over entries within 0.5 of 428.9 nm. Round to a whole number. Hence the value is 178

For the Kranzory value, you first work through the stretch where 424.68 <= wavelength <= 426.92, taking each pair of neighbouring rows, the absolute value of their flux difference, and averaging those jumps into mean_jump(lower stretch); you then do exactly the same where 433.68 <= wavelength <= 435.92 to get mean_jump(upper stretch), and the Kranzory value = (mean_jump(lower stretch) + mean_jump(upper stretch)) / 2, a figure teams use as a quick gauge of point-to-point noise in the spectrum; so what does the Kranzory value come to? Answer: 1.7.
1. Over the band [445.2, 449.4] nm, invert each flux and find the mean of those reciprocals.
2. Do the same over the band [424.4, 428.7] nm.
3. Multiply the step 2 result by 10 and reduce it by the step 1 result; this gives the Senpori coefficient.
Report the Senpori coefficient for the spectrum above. 0.84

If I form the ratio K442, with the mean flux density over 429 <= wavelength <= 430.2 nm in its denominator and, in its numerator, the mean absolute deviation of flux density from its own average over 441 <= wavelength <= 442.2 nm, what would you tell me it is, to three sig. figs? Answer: 0.118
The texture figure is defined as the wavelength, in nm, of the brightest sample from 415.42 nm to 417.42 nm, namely 416.30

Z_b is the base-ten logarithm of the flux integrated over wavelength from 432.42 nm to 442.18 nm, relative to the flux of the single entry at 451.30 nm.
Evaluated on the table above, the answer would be 0.9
